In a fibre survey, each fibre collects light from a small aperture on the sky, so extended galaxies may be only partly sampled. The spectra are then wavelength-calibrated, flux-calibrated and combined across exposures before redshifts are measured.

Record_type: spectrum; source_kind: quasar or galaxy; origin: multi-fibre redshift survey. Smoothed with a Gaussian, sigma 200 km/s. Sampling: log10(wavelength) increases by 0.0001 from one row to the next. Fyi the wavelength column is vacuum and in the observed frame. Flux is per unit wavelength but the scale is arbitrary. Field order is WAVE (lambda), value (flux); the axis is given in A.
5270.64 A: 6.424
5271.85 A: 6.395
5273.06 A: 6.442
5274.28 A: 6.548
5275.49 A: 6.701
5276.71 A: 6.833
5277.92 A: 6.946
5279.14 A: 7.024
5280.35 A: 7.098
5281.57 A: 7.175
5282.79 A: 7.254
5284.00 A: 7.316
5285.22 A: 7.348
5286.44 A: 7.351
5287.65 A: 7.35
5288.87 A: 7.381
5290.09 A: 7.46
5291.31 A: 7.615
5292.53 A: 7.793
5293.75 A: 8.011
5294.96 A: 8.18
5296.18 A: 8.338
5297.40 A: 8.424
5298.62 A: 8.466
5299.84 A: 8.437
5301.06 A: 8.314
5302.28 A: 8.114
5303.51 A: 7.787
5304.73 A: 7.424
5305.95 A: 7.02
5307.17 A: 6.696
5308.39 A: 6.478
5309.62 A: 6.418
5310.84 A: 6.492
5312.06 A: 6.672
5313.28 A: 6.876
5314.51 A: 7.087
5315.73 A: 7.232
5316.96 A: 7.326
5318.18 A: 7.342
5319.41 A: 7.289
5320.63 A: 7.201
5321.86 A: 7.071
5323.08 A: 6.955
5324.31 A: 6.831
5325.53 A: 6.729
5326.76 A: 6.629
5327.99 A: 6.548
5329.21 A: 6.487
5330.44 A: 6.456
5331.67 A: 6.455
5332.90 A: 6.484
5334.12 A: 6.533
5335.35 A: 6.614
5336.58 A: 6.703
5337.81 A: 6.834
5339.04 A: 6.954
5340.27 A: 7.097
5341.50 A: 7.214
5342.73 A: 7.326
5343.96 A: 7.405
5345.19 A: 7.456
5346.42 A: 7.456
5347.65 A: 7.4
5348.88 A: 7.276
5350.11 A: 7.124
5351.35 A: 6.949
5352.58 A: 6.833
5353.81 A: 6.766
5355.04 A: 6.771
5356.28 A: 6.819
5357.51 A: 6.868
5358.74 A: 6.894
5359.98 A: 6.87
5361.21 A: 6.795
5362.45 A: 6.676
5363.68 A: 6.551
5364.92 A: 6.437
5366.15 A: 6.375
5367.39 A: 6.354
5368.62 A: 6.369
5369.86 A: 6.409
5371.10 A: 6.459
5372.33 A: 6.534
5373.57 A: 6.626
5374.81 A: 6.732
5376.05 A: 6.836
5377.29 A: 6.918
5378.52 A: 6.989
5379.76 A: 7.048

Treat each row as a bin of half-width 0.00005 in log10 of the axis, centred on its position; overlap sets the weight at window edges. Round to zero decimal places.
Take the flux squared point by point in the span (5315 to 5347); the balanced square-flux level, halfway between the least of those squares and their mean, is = 45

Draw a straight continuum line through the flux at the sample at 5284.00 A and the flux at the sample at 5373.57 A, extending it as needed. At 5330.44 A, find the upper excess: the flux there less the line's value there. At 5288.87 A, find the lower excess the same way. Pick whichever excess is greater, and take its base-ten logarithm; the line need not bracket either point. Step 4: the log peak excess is -1.0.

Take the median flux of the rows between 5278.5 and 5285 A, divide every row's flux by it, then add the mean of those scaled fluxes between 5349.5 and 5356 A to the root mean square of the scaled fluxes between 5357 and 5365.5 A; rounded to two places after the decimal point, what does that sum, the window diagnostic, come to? 1.90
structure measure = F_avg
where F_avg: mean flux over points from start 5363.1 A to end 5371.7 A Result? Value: 6.42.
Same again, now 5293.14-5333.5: 7.22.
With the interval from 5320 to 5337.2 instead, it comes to 6.69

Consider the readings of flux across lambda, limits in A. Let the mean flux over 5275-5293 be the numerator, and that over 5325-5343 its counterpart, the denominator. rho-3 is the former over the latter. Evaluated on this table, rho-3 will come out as 1.08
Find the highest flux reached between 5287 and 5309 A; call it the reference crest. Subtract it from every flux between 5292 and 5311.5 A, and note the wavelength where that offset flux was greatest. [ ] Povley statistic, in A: 5298.62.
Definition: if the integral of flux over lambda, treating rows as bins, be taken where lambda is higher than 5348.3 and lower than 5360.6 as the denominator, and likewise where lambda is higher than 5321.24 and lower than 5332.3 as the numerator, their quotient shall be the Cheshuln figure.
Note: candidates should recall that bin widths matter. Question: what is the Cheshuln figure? 0.87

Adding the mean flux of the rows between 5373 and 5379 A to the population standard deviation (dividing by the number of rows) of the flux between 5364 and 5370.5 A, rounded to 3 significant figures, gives 6.85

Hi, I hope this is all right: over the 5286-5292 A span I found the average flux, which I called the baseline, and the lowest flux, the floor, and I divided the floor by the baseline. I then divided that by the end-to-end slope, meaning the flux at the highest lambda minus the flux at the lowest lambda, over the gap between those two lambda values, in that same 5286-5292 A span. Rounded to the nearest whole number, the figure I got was 18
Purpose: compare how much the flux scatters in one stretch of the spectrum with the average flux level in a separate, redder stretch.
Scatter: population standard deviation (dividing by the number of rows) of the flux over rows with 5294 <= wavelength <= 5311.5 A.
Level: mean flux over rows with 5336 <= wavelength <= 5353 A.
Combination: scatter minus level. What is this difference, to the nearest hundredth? -6.35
